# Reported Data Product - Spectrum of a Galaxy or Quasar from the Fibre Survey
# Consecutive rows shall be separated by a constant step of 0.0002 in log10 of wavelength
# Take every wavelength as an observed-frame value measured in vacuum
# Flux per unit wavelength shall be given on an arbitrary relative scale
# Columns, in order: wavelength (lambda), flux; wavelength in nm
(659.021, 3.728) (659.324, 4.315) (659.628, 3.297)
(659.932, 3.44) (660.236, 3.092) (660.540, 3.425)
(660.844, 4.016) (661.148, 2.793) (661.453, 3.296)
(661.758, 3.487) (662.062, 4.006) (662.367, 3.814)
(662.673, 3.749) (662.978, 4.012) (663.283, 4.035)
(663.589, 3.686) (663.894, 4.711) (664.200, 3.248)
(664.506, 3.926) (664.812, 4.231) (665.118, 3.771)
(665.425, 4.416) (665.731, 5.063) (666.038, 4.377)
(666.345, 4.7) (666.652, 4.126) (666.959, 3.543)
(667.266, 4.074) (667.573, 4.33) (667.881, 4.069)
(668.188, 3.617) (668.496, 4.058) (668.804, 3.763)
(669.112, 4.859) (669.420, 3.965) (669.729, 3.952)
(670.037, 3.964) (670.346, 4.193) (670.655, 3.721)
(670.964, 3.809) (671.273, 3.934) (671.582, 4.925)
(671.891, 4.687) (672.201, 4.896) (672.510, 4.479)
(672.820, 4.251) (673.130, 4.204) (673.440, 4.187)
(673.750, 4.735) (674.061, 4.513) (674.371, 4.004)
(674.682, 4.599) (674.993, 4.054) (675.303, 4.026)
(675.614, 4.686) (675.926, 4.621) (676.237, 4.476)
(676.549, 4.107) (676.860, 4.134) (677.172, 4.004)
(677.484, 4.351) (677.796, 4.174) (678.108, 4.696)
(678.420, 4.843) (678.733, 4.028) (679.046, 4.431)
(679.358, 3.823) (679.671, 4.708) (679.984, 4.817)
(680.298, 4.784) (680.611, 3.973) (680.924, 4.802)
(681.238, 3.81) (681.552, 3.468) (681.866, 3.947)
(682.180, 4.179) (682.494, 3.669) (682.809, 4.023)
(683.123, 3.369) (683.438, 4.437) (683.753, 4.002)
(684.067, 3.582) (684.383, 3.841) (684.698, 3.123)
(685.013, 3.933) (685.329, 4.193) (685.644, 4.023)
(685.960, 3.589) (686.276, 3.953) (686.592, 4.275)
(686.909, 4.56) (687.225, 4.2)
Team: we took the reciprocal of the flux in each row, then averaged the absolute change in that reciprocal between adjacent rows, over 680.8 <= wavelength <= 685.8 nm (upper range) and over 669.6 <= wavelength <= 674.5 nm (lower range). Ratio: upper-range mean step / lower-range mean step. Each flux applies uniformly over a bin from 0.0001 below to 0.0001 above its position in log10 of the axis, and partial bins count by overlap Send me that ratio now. 2.30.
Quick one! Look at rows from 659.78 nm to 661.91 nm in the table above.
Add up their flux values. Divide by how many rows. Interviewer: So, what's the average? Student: 3.4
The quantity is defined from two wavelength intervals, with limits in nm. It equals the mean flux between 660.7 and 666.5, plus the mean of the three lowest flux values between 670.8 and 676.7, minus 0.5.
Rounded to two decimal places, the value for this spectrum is 7.38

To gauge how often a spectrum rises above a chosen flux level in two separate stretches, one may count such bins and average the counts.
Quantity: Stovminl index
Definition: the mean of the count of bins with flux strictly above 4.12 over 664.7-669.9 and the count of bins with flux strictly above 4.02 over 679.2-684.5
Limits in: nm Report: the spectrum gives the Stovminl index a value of 7.5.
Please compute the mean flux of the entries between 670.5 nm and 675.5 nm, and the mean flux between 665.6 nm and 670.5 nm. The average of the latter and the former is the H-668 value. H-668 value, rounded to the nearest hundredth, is 4.24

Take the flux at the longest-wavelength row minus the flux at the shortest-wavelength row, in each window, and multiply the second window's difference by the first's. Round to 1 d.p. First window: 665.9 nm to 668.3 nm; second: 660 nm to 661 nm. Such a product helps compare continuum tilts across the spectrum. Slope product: -0.7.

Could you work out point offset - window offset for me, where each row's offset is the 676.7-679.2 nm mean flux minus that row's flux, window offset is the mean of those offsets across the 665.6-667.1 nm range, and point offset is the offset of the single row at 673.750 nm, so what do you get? -0.4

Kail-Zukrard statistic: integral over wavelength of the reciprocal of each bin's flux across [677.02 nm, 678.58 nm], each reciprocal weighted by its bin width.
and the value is 0.355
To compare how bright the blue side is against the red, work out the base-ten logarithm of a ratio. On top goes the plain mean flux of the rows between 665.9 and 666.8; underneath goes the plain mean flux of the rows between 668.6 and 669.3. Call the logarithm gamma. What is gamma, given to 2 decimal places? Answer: 0.01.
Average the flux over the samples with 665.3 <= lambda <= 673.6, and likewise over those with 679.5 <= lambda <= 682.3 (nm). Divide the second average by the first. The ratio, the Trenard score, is 1.01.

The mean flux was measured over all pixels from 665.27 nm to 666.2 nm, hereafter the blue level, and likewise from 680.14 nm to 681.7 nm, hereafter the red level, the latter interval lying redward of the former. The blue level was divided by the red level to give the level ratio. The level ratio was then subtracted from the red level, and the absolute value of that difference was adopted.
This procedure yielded 3.1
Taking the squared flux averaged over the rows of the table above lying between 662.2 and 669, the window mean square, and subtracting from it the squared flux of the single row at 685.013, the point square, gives 1.2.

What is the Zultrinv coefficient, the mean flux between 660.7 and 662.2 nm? 3.5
